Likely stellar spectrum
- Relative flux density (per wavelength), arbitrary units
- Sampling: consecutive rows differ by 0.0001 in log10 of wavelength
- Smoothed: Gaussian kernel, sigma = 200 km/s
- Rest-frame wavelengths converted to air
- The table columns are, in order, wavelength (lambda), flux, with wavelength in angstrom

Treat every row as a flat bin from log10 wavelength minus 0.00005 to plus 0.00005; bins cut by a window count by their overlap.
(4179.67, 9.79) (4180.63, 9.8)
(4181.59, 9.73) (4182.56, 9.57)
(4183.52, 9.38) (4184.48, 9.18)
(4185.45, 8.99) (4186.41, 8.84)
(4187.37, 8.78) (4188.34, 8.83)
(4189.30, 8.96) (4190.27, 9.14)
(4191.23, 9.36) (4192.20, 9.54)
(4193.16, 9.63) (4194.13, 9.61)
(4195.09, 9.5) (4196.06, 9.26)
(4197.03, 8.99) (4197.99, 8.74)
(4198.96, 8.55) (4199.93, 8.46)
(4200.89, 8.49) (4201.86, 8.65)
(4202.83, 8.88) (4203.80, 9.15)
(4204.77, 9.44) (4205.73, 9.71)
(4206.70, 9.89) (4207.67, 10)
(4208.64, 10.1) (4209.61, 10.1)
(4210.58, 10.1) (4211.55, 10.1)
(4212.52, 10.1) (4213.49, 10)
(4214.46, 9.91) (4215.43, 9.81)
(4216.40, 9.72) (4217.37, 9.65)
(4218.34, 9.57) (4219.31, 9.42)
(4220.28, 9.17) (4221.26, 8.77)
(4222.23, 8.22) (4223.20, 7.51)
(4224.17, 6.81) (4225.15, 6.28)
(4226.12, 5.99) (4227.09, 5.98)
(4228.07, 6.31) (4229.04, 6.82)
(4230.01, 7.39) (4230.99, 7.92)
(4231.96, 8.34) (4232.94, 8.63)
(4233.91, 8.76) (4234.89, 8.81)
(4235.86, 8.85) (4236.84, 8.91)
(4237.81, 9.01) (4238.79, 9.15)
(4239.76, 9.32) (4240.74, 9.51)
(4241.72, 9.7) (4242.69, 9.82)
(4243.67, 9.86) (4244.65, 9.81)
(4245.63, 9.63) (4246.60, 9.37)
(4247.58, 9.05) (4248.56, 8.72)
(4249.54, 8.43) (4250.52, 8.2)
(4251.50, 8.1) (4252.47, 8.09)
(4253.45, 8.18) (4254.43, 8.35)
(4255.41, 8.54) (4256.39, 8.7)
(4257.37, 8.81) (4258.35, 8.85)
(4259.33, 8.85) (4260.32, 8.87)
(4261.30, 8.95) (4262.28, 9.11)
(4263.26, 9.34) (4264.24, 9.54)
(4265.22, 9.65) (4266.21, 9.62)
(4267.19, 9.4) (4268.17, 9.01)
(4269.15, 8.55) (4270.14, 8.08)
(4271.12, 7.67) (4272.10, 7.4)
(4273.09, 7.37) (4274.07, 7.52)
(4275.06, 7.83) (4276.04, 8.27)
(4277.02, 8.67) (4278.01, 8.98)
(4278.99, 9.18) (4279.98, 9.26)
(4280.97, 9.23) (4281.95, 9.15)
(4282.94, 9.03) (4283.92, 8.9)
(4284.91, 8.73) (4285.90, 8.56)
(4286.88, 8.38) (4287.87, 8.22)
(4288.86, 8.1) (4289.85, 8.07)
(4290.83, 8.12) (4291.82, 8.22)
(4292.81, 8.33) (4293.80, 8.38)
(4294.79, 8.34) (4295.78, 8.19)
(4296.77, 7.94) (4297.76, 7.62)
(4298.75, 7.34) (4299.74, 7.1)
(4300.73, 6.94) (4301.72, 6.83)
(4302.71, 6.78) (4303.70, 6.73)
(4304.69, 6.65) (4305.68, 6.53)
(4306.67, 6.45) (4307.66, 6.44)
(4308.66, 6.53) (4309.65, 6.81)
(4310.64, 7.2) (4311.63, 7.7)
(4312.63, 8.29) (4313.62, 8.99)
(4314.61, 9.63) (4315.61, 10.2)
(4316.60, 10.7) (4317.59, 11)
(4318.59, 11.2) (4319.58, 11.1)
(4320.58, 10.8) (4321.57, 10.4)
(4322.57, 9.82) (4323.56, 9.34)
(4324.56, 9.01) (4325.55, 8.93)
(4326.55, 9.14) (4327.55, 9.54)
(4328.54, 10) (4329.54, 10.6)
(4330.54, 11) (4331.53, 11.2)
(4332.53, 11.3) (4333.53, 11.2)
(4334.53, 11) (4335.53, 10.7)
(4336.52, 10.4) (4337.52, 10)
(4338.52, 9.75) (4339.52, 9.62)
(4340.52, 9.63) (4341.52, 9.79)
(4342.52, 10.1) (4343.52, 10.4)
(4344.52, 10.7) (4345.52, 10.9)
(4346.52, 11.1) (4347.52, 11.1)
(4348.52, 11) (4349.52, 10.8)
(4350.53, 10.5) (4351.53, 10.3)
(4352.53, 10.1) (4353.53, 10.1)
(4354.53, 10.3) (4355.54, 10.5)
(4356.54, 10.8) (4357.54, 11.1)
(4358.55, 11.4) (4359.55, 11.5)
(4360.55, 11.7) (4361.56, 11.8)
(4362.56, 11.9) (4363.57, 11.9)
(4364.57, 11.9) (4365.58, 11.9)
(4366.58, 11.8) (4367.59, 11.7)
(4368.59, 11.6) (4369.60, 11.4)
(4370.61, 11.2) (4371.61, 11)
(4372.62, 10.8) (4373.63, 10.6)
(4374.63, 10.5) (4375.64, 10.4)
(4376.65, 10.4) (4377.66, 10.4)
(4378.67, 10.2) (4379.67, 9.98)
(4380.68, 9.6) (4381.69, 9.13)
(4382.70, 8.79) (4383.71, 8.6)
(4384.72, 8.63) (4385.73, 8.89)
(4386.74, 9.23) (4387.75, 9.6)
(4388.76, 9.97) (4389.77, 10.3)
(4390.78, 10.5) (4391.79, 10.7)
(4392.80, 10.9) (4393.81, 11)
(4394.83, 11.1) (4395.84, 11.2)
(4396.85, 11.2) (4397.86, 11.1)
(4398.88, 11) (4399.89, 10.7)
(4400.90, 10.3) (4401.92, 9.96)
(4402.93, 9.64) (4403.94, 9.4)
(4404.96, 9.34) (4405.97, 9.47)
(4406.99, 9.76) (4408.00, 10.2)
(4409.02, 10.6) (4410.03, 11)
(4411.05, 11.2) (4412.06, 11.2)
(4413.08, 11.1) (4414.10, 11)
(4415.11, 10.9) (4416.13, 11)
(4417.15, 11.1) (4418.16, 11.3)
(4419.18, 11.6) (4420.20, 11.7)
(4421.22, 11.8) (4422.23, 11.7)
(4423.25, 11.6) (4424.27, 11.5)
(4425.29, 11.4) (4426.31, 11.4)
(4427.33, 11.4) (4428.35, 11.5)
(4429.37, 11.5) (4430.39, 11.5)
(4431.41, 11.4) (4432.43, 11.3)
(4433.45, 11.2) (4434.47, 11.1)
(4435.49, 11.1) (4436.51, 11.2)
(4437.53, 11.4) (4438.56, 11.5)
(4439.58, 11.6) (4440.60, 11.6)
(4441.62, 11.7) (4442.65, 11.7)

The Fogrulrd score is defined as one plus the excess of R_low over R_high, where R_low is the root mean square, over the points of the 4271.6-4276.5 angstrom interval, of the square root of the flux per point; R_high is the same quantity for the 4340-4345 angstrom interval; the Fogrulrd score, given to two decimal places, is 0.59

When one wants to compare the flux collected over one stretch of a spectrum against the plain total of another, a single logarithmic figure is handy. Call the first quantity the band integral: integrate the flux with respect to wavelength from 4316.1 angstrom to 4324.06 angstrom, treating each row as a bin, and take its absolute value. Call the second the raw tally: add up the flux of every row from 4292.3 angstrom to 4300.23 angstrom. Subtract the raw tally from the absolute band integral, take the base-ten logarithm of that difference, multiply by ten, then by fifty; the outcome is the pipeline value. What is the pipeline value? 658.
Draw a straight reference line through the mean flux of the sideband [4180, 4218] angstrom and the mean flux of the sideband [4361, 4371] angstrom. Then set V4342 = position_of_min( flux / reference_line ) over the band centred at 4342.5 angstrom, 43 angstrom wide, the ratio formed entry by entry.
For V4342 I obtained 4325.55 angstrom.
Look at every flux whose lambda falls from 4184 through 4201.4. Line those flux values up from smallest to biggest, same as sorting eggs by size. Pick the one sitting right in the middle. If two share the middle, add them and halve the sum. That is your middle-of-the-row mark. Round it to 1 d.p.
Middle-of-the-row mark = 9.0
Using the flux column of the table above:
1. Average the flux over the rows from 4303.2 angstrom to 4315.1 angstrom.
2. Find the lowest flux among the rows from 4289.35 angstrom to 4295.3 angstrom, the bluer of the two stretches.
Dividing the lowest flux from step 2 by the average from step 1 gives 1.10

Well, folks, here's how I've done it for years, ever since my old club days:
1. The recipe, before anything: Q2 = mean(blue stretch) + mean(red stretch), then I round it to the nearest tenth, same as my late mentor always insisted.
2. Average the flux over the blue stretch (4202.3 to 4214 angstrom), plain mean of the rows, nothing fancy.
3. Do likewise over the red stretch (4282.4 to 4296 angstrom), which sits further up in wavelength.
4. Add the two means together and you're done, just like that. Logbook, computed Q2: 18.2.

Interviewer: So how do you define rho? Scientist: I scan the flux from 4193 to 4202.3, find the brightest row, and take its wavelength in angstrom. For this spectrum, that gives 4193.16 angstrom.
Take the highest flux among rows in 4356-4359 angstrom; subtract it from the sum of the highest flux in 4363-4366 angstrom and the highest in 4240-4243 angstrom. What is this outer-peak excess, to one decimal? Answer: 10.3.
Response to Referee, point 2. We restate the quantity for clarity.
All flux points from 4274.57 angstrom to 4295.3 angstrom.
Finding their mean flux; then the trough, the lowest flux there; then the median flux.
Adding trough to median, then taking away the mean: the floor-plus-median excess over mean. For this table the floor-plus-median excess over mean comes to 7.6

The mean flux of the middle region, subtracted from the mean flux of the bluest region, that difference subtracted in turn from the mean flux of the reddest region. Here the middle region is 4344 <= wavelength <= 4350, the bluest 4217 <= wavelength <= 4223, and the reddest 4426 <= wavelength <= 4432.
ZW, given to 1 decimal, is 13.3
